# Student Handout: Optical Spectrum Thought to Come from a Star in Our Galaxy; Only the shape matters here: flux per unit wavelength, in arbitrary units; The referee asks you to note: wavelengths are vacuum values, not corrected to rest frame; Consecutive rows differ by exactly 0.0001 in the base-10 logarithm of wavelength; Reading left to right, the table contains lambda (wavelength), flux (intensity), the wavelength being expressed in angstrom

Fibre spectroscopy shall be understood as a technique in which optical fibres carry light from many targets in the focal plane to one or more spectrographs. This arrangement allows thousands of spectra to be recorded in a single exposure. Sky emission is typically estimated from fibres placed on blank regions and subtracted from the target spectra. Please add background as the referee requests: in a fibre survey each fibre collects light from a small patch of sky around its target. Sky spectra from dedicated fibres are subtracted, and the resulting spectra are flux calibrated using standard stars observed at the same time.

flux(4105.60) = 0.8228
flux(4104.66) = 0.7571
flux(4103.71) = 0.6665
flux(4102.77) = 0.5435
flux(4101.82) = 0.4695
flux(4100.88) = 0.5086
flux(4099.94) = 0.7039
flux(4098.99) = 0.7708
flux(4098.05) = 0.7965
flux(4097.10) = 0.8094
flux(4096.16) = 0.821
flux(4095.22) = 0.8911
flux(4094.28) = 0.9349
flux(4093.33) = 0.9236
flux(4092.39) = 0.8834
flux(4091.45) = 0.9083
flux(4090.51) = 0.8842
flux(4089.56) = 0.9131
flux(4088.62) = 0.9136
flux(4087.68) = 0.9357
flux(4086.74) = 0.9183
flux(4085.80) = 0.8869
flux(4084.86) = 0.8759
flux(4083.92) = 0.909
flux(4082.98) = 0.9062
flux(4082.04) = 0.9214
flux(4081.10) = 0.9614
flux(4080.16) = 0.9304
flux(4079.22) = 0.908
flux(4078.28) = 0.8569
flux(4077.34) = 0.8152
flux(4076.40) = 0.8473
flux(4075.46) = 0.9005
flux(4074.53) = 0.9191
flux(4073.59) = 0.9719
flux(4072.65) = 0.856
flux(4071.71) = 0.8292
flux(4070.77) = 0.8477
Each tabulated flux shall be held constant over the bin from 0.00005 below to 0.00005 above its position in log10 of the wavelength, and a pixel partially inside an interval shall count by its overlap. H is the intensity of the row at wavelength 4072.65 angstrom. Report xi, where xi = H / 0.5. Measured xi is 1.71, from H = 0.856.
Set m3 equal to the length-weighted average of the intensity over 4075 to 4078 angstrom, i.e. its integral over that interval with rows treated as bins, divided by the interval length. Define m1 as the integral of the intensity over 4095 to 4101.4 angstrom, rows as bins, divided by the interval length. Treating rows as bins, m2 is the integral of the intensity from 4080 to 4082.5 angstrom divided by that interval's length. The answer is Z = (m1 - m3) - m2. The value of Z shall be -1.04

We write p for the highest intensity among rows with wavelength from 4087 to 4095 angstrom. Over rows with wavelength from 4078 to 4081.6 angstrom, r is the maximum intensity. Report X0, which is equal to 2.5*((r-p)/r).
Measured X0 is 0.07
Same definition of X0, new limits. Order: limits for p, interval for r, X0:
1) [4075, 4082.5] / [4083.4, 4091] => -0.07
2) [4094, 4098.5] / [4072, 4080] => 0.10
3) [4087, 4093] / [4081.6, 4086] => -0.04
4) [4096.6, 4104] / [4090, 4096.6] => 0.34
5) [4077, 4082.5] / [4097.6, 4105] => -0.52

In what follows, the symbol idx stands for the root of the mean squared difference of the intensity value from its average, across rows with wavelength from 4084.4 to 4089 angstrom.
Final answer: 0.022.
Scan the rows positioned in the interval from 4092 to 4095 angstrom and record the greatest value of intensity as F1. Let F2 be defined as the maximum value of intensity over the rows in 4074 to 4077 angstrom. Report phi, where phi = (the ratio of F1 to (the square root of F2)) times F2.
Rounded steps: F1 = 0.9349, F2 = 0.9191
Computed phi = 0.896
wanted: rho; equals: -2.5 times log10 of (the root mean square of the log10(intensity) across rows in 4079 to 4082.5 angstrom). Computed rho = 3.71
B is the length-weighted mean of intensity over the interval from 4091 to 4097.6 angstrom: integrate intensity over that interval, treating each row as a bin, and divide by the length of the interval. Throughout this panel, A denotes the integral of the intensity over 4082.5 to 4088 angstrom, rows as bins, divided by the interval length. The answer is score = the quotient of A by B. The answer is 1.03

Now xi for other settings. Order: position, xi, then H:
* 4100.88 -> 1.02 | 0.5086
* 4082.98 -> 1.81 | 0.9062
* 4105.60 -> 1.65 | 0.8228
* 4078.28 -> 1.71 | 0.8569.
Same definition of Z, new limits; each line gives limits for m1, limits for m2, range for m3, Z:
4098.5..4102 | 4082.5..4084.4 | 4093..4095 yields -1.20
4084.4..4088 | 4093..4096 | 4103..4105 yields -0.69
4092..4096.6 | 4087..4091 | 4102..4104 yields -0.60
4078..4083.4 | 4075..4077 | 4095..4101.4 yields -0.70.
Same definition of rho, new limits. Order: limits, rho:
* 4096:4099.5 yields 2.52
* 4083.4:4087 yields 3.30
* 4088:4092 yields 3.39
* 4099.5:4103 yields 1.43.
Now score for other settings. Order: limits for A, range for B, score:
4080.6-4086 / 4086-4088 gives 0.99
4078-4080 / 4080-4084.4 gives 0.96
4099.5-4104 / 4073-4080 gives 0.65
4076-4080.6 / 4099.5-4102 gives 1.52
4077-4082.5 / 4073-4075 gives 0.96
